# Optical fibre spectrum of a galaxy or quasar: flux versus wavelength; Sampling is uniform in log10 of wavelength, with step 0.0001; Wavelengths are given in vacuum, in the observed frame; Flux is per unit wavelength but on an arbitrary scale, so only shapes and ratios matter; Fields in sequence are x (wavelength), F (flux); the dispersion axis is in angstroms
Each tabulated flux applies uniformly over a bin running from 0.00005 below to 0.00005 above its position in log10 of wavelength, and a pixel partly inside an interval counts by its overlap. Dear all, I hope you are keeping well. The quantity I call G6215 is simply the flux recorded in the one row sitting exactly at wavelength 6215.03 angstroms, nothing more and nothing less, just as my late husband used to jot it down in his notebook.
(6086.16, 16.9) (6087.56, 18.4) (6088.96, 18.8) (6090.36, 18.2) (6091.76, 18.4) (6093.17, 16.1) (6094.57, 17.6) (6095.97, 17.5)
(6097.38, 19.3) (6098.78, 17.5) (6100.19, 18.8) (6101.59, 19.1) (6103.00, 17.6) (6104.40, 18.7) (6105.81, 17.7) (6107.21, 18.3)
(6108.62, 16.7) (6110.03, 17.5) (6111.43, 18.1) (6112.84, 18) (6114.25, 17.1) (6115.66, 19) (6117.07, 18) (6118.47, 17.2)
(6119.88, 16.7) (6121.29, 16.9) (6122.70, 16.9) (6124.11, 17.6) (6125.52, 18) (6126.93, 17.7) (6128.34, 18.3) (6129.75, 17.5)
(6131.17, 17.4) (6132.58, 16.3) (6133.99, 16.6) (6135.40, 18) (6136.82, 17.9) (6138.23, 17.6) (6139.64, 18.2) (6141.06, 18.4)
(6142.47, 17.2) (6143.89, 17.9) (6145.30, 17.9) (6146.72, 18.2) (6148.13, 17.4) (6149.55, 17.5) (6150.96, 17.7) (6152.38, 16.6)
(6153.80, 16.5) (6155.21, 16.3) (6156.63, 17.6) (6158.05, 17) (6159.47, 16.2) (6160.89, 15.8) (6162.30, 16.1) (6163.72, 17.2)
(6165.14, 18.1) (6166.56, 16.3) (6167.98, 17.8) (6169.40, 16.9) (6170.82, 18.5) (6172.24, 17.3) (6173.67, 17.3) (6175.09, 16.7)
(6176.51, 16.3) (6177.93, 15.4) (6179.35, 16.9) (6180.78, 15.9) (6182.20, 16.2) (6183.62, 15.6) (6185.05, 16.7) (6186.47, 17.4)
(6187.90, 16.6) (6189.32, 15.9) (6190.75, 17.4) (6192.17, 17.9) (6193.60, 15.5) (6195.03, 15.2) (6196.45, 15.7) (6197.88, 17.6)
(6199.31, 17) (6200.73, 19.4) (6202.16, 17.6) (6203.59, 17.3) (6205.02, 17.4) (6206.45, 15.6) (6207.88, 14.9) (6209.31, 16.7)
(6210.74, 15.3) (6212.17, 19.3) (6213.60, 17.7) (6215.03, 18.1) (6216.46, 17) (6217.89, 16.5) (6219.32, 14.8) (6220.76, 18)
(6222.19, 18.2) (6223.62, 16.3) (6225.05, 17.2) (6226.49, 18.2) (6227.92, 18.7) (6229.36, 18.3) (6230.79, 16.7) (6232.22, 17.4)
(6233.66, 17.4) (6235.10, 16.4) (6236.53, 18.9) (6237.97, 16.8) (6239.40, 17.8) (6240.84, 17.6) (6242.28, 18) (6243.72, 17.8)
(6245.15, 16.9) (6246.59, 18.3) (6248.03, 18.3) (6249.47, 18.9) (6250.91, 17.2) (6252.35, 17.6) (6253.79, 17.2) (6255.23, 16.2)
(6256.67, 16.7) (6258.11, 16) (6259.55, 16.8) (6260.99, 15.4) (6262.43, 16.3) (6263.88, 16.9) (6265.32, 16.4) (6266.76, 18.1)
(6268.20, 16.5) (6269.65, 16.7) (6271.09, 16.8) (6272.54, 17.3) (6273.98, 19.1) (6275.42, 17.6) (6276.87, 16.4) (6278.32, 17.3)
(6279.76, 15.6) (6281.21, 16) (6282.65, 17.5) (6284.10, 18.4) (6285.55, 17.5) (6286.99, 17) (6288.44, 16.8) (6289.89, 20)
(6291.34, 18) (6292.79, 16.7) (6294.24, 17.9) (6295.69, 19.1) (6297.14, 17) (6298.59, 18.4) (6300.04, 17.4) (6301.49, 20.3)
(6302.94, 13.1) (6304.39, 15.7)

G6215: 18.1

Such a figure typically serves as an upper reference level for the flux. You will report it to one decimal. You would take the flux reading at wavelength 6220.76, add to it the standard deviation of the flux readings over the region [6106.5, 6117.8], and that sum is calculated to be 18.7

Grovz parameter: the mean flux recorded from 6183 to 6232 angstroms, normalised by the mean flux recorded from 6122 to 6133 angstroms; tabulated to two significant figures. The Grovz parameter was 0.97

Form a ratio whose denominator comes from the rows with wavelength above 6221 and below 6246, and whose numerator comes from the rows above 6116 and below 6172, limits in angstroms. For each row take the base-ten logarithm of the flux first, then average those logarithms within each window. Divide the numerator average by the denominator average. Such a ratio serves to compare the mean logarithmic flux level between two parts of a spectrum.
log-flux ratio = 0.995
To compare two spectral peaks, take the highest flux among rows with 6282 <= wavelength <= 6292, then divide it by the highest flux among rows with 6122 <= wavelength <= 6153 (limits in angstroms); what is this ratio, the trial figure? 1.09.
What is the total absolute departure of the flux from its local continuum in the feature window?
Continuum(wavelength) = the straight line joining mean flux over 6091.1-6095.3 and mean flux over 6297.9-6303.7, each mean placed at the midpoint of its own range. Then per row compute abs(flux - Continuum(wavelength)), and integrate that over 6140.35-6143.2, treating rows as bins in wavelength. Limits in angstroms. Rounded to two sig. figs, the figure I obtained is 1.7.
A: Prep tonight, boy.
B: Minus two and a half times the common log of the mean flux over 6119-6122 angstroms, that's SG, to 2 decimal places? -3.06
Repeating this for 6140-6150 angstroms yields -3.13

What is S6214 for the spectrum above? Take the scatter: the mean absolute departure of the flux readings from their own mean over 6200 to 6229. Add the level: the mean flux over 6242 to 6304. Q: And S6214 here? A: 18.3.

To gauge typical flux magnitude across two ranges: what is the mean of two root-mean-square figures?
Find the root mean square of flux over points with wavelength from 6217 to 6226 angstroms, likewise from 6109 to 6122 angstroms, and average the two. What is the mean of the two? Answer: 17.2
